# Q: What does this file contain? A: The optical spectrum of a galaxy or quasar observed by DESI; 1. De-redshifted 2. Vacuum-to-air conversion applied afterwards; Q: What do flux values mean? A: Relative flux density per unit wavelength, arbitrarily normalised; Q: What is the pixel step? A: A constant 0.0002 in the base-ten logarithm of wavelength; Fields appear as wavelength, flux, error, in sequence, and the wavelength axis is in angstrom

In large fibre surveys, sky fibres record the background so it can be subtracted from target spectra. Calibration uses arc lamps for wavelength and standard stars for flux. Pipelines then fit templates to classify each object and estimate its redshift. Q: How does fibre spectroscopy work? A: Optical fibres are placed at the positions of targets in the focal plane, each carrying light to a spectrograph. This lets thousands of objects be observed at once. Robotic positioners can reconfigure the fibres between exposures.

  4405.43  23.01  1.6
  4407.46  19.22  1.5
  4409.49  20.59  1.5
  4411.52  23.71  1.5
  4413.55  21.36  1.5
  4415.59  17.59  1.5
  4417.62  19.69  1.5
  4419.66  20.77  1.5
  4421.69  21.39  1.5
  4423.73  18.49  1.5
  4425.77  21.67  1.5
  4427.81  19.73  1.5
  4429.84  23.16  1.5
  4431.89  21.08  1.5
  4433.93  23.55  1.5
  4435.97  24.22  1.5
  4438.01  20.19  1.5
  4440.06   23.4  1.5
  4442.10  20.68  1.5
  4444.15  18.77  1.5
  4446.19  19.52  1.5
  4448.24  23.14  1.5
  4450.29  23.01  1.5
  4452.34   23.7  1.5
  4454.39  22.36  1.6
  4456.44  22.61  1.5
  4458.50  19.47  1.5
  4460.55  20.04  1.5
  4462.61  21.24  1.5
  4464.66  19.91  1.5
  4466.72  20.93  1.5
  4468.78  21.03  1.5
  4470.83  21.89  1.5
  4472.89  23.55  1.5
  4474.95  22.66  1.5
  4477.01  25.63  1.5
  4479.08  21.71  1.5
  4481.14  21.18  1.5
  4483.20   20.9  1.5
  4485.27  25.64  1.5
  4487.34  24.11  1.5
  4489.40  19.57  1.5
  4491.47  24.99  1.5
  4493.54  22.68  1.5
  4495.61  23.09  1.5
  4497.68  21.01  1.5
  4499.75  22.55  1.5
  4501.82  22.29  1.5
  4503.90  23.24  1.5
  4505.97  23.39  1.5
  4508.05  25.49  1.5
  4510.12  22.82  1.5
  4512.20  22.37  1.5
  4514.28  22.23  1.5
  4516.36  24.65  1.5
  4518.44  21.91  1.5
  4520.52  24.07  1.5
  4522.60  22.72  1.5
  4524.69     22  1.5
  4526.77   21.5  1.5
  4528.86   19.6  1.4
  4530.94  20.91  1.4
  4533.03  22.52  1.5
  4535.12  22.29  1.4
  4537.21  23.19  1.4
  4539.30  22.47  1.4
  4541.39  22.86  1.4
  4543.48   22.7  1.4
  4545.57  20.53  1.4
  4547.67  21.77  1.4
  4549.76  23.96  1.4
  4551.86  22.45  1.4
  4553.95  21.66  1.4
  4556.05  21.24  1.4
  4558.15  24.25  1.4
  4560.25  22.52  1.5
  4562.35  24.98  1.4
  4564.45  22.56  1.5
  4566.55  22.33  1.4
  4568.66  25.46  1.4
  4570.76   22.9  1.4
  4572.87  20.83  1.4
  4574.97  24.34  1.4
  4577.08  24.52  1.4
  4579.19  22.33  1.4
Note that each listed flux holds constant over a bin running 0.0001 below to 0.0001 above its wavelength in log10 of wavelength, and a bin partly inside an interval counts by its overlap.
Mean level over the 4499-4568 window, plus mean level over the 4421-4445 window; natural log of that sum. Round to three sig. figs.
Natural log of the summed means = 3.78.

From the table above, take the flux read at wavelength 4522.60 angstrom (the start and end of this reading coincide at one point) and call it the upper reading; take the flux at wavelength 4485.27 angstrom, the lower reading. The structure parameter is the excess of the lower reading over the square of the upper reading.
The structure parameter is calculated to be -491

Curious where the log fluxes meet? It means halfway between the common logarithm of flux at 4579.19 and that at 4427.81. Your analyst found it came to 1.32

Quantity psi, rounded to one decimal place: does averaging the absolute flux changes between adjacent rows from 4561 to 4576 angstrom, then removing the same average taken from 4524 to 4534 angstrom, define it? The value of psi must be 1.0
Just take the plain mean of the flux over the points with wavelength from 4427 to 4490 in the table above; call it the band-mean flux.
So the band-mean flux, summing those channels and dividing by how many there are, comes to 21.9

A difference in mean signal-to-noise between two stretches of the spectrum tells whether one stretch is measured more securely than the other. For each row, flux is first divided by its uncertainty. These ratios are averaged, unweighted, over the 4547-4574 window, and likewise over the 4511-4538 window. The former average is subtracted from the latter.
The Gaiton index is -1.0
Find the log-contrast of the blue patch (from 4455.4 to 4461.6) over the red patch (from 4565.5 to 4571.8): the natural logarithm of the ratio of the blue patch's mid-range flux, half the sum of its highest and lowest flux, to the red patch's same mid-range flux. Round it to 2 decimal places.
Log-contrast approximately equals -0.13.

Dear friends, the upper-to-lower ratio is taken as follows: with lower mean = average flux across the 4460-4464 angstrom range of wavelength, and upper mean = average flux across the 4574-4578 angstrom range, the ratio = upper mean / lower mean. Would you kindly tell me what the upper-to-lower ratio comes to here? 1.18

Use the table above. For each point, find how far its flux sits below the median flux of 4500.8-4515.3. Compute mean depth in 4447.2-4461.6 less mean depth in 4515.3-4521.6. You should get 1.5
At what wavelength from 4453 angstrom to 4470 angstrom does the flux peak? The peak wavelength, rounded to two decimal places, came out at 4456.44 angstrom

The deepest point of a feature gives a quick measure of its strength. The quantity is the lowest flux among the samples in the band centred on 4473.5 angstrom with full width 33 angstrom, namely 19.47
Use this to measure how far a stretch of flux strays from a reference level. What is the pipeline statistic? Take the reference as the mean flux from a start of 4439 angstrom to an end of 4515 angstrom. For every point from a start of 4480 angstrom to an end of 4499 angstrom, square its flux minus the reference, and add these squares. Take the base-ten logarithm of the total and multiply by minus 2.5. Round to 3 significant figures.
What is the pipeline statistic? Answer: -3.86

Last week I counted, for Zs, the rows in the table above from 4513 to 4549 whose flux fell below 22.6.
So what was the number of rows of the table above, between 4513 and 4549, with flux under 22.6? 11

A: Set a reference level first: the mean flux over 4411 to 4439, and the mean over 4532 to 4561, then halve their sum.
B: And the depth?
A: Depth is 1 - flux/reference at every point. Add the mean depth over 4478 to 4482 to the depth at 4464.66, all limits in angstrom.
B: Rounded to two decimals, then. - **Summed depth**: 0.10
